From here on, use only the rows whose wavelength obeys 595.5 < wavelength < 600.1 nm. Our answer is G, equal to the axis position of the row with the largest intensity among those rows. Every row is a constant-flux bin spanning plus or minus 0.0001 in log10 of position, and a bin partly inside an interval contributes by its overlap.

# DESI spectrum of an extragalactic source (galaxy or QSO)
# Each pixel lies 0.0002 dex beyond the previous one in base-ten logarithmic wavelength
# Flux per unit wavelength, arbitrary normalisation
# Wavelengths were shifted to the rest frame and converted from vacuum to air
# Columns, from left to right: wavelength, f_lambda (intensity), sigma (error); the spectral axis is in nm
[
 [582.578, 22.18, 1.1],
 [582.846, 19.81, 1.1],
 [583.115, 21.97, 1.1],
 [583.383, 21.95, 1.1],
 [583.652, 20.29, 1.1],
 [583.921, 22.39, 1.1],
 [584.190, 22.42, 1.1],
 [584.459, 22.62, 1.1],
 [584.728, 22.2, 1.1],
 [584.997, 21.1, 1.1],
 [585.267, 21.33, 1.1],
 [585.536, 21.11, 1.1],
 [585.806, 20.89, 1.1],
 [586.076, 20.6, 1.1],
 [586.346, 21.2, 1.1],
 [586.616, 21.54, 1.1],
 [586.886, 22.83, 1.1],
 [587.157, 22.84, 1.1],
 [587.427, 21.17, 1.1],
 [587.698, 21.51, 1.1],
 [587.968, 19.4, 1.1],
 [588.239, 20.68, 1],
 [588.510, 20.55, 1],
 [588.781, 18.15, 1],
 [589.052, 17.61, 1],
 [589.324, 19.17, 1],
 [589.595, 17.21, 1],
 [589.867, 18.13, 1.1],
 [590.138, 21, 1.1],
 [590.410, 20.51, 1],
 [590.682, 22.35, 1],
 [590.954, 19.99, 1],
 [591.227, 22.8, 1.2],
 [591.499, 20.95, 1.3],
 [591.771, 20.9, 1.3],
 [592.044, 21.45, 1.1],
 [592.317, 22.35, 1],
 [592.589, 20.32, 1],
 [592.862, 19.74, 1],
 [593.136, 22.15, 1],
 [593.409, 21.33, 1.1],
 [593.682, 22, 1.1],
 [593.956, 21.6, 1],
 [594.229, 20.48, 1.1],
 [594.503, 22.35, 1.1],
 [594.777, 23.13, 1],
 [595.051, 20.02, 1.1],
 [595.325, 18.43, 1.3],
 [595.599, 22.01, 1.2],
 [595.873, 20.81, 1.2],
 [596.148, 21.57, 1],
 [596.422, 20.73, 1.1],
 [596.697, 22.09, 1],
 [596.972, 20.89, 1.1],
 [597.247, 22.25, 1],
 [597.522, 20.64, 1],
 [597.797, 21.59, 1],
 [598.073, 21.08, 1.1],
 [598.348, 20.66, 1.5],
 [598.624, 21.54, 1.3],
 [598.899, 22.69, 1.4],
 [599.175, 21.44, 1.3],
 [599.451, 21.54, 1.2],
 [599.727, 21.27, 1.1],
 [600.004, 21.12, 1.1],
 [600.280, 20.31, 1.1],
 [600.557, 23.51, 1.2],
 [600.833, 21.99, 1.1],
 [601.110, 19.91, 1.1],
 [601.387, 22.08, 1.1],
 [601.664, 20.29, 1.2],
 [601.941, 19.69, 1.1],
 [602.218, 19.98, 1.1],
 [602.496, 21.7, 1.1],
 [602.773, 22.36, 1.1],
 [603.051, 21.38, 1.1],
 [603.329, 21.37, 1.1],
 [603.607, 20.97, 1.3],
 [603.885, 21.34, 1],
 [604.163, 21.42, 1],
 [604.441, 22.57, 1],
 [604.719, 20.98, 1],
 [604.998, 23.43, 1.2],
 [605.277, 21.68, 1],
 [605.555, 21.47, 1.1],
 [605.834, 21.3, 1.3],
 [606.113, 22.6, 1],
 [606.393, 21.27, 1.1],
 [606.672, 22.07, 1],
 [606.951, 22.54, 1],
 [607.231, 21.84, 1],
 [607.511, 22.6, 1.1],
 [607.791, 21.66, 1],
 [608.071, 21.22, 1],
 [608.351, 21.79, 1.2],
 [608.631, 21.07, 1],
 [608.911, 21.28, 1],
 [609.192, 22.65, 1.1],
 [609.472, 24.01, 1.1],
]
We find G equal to 598.899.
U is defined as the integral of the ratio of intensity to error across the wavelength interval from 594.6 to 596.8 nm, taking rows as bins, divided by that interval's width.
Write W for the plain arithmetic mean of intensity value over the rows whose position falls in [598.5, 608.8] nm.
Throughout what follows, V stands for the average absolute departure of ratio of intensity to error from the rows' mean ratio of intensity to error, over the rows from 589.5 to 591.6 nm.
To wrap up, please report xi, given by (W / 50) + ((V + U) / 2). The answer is 10.9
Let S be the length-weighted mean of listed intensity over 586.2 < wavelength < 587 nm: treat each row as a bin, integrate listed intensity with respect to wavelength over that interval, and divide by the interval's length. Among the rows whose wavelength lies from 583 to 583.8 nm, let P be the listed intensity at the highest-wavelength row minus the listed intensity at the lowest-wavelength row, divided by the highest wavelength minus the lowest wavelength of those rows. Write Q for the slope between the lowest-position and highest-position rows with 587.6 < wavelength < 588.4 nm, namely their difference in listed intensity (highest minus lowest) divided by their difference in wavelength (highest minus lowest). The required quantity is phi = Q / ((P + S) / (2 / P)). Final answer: 0.05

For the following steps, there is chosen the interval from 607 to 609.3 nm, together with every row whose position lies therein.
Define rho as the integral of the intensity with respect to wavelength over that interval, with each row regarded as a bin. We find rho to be 50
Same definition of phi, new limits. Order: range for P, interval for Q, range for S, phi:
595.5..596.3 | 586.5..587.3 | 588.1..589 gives -0.32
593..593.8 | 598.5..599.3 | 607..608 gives 0.06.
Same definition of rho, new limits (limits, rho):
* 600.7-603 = 48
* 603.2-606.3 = 67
